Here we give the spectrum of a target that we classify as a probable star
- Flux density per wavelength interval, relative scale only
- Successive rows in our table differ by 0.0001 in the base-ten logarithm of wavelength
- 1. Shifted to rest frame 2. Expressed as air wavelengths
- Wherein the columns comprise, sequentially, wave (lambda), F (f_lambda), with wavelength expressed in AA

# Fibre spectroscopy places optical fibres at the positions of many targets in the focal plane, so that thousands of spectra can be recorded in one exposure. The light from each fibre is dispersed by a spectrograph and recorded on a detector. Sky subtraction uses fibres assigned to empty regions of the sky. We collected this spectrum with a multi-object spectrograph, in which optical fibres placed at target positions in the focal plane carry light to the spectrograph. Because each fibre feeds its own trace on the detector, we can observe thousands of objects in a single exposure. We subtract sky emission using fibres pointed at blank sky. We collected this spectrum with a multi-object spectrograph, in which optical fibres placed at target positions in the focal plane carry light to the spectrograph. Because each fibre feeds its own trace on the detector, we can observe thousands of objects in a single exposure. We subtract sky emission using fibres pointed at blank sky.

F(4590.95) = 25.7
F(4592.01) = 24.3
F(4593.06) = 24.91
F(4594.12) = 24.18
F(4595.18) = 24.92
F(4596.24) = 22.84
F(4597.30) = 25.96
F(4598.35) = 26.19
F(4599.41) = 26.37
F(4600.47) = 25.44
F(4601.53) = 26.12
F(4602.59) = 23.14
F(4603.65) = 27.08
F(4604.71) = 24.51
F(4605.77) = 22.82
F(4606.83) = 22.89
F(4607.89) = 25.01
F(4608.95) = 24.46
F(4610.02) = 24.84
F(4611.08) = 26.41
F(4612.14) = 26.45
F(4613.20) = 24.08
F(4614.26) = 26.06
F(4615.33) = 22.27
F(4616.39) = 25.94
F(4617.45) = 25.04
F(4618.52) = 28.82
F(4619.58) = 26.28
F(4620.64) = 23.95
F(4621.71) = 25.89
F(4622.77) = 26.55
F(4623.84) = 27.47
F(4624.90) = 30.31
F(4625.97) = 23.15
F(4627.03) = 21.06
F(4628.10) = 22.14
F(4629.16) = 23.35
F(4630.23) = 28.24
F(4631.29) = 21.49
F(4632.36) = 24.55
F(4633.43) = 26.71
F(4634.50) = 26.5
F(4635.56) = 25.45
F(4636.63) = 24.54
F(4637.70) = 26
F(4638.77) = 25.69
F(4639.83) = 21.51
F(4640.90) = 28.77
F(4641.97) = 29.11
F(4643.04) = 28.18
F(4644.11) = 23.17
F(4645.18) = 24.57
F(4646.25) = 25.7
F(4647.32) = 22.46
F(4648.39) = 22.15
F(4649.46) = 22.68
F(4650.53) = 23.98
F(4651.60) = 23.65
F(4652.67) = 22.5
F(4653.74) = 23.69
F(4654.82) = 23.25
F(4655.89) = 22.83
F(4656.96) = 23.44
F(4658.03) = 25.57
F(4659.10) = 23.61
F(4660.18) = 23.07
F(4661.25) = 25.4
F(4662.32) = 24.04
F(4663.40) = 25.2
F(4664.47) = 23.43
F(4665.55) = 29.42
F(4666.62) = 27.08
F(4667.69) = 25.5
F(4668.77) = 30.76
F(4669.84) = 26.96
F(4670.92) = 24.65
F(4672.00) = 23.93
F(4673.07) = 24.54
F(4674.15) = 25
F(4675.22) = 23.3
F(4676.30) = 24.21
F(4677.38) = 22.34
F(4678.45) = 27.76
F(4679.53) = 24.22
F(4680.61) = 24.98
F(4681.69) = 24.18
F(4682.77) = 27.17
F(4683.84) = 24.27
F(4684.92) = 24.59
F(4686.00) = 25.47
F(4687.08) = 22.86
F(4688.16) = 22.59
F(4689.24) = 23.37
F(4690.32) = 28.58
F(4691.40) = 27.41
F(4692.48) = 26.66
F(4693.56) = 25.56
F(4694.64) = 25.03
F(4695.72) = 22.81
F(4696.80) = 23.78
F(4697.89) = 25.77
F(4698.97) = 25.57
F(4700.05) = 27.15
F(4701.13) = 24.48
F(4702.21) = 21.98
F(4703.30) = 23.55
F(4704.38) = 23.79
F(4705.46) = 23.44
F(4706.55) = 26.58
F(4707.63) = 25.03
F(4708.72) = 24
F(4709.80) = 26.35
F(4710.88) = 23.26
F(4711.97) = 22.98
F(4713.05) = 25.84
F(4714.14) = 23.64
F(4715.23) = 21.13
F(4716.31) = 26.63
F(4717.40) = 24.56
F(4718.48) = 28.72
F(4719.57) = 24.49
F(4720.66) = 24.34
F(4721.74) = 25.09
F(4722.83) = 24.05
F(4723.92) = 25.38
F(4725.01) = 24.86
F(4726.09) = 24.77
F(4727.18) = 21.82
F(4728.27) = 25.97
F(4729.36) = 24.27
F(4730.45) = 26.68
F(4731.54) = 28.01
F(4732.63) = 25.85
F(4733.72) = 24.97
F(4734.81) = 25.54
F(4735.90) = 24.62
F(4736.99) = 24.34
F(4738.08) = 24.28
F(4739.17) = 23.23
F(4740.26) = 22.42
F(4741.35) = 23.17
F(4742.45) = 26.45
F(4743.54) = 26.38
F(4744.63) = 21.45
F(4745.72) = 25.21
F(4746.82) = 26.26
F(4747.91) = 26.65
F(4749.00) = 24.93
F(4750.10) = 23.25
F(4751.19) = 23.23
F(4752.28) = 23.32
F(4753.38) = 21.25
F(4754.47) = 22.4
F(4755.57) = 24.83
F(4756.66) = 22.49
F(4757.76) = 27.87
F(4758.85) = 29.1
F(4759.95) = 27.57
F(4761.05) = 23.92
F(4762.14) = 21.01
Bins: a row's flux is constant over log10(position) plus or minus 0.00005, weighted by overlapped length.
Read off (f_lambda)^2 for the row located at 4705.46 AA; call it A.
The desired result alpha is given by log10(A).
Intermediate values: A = 549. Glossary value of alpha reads 2.74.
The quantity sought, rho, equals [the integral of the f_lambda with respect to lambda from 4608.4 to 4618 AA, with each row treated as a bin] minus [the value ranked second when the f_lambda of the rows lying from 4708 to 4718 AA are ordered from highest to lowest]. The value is 214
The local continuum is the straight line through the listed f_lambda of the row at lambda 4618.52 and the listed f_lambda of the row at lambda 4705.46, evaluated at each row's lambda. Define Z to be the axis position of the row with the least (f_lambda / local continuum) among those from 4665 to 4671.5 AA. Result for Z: 4670.92 AA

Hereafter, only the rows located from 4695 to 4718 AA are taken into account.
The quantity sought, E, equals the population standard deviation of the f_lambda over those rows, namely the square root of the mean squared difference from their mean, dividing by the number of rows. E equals 1.58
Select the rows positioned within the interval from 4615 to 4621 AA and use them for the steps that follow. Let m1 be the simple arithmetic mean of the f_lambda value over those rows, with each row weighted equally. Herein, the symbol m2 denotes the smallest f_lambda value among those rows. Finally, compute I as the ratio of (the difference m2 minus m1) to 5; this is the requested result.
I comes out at -0.62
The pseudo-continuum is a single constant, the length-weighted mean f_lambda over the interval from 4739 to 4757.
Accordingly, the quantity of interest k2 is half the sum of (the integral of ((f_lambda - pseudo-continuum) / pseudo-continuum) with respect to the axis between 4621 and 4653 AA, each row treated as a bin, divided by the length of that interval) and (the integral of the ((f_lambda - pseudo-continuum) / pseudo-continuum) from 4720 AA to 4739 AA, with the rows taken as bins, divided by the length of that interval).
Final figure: 0.040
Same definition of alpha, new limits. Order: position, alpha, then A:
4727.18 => 2.68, 476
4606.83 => 2.72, 524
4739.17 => 2.73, 540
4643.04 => 2.90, 794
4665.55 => 2.94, 866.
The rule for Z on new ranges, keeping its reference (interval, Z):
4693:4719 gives 4715.23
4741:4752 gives 4744.63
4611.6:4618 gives 4615.33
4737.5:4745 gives 4744.63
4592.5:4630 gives 4627.03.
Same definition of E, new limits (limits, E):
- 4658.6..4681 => 2.07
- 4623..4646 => 2.66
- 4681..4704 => 1.75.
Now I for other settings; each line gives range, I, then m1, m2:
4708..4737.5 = -0.75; 24.9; 21.13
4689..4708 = -0.61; 25.0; 21.98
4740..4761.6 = -0.67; 24.6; 21.25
